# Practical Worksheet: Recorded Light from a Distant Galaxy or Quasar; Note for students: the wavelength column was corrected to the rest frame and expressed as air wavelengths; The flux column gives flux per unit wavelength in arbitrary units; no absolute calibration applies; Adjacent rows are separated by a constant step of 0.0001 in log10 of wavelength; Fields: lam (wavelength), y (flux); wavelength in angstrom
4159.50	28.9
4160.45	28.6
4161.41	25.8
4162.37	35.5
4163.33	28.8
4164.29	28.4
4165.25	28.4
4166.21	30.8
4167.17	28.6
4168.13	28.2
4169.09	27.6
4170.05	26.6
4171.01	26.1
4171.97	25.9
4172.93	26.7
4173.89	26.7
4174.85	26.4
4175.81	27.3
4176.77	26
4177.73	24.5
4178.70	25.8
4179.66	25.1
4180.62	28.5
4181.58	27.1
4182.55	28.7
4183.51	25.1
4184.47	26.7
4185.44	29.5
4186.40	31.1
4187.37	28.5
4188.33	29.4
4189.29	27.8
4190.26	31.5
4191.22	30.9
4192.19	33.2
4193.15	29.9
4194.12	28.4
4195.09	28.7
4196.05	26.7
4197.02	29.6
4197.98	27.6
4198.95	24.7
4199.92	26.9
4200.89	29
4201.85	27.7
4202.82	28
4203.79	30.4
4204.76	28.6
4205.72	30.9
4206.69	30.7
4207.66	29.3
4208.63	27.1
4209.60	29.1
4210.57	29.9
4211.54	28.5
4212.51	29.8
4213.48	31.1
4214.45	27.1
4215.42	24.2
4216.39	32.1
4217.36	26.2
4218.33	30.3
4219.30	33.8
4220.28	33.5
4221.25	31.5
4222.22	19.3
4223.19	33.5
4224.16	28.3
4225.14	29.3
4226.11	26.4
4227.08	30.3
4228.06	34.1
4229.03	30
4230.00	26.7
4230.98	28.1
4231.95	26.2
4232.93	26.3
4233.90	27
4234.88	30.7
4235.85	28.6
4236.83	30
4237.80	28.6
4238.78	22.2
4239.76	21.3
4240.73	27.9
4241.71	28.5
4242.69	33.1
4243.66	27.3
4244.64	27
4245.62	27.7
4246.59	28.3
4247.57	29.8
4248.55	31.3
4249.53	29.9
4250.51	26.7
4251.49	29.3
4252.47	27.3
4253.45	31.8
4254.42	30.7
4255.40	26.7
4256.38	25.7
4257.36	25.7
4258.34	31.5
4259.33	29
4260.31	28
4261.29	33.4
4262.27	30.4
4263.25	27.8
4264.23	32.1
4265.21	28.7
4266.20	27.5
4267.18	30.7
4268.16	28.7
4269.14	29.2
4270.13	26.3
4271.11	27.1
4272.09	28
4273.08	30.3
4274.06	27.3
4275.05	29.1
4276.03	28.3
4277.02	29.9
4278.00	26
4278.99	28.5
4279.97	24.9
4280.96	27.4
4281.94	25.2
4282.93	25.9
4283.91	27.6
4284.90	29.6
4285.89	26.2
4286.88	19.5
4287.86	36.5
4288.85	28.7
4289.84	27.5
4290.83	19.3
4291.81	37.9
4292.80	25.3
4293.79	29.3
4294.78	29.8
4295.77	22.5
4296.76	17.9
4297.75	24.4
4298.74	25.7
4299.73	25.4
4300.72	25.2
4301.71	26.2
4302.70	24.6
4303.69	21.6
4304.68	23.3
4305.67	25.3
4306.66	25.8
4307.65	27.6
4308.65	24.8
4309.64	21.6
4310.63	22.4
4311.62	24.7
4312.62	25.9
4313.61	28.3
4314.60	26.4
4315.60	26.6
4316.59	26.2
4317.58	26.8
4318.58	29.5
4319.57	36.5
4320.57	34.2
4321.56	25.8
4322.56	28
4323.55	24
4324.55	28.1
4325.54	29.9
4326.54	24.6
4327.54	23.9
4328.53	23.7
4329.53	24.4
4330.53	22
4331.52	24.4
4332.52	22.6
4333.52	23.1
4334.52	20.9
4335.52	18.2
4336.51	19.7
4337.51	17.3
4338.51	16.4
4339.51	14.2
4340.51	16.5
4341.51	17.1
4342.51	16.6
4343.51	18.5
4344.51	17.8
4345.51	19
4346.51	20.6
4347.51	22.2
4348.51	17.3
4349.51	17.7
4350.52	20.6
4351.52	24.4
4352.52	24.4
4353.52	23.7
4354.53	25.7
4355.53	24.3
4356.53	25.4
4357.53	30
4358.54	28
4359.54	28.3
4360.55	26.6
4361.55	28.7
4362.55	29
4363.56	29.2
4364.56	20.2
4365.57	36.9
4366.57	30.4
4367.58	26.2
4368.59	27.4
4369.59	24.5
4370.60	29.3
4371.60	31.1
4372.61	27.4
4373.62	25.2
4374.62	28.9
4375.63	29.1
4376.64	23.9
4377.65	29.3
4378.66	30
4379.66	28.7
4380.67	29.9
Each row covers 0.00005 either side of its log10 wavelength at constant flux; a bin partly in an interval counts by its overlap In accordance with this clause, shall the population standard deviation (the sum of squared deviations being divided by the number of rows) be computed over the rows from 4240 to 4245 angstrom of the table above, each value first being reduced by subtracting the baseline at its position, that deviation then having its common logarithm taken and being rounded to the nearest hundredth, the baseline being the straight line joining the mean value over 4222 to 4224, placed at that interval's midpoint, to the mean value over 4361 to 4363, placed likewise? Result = 0.35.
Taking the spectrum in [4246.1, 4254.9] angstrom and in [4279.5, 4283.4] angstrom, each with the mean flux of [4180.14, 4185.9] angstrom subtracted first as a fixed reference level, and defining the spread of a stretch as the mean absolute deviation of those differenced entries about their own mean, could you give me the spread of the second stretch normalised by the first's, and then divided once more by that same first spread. 0.42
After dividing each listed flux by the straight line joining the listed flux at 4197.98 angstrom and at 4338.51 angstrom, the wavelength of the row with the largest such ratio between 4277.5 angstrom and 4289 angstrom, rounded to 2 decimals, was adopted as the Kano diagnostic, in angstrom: 4287.86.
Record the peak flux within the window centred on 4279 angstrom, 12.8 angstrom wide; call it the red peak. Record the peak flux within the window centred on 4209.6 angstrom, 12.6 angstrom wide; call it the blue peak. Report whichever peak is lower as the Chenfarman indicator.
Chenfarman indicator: 30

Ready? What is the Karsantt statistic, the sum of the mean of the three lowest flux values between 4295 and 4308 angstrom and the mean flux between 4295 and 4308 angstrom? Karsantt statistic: 45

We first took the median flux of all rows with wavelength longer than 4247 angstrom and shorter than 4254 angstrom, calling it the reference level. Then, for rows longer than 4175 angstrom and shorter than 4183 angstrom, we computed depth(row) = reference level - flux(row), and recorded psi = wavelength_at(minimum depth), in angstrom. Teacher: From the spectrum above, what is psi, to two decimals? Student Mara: 4182.55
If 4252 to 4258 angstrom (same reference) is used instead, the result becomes 4253.45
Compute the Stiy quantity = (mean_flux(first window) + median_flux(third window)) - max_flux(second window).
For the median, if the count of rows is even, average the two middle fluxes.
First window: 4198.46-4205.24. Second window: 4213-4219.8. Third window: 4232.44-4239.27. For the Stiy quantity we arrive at 22.7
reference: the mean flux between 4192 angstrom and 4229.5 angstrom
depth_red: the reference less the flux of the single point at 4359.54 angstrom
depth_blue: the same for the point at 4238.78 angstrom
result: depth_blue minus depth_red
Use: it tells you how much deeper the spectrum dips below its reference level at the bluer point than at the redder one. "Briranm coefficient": 6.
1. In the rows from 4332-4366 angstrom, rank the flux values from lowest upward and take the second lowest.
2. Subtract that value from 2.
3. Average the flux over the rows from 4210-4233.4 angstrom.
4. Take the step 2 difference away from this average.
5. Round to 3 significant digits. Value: 43.4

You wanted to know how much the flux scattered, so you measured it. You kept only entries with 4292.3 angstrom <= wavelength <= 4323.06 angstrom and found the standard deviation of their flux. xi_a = 3.5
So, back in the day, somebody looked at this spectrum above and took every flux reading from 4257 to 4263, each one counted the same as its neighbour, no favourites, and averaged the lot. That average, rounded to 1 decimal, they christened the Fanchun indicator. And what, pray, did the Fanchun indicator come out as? 29.7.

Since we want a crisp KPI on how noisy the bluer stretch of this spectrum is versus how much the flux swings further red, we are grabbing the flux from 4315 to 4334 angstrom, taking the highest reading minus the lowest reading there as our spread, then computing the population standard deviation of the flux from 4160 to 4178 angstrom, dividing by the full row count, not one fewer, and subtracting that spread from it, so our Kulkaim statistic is -12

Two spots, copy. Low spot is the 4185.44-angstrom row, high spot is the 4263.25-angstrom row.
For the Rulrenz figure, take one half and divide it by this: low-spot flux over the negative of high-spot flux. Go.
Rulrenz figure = -0.471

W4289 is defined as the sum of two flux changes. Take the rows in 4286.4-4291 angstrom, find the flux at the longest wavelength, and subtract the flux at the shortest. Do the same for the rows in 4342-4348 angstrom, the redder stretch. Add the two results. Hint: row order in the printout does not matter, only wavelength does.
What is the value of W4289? 5.4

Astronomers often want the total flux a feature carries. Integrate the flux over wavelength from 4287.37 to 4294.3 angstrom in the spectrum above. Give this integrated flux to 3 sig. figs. 202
